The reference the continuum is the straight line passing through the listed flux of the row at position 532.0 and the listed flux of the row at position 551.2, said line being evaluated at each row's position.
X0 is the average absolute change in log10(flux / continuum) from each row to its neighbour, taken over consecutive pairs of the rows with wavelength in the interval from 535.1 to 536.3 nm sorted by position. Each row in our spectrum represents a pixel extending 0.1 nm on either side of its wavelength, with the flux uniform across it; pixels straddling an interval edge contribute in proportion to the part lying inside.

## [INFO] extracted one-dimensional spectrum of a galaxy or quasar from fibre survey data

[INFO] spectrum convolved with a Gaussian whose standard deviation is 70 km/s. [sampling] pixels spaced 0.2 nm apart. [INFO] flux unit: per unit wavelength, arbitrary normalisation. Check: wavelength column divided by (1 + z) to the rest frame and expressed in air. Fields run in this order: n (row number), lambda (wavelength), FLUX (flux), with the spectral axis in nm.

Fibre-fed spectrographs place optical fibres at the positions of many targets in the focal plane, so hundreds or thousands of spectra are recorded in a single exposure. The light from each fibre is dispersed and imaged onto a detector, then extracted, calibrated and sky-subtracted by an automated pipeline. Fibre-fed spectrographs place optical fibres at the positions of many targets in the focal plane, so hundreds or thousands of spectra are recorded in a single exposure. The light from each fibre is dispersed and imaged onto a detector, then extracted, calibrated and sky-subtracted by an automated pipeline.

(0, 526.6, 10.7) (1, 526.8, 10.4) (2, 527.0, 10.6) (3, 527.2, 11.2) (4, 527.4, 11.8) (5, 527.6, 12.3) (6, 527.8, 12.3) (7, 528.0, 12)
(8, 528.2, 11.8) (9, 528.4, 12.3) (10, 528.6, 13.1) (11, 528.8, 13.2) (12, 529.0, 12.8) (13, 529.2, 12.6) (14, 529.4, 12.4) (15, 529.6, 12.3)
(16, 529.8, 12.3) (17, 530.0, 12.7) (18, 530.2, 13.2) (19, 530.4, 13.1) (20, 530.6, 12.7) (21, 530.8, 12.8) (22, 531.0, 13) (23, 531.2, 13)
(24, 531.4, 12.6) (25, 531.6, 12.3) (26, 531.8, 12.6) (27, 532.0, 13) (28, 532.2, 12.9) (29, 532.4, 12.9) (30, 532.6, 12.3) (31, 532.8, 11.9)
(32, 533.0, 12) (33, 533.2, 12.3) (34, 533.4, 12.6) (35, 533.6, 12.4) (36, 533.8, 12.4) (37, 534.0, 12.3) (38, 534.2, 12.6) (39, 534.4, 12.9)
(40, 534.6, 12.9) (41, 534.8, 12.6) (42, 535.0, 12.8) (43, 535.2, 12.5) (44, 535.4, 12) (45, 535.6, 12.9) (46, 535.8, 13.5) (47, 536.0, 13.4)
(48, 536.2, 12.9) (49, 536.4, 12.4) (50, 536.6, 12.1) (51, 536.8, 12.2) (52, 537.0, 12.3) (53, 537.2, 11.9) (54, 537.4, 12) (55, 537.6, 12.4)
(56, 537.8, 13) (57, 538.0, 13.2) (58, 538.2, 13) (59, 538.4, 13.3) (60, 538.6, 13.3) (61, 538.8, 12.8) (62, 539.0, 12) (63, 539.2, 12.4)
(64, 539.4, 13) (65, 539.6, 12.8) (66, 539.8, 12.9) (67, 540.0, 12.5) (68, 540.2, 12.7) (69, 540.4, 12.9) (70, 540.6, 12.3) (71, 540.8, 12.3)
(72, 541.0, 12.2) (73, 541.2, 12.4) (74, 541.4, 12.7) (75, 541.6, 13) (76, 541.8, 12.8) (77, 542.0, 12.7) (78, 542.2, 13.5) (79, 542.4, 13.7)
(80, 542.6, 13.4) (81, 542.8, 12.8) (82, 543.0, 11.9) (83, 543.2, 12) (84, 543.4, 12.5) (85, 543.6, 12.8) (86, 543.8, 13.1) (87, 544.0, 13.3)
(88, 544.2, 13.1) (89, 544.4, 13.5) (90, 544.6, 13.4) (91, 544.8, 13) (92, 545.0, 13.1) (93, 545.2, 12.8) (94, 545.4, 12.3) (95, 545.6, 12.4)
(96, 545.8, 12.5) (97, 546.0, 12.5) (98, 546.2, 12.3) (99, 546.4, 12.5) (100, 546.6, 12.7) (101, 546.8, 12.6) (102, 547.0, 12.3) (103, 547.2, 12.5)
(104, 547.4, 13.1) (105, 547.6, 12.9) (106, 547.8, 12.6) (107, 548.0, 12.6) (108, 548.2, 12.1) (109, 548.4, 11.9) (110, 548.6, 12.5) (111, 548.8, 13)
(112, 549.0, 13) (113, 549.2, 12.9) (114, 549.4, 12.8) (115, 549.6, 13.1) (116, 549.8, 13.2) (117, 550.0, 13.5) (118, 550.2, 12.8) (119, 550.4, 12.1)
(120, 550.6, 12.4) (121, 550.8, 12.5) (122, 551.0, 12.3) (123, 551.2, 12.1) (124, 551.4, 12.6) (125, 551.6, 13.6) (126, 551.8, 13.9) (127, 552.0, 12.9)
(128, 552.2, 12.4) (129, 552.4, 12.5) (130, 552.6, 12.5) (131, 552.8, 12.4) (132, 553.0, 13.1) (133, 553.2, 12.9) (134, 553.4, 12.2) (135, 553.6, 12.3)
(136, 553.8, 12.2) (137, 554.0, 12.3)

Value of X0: 0.018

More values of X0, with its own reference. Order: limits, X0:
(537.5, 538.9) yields 0.010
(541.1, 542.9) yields 0.012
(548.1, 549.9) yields 0.008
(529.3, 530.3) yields 0.009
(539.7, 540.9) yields 0.010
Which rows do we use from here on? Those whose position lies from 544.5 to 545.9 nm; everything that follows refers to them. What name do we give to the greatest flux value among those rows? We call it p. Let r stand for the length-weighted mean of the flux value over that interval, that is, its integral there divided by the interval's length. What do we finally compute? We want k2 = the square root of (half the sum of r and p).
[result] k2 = 3.62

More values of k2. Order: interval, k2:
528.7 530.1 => 3.59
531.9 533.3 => 3.57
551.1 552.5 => 3.66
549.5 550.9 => 3.63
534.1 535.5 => 3.57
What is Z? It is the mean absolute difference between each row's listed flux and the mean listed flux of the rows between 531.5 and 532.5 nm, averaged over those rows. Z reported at 0.23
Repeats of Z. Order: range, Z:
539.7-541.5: 0.23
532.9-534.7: 0.23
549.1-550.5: 0.30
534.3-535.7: 0.25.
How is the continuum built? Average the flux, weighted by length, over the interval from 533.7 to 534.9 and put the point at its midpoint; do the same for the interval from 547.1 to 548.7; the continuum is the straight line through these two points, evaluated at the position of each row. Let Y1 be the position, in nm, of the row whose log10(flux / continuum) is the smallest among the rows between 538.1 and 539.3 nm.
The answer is 539.0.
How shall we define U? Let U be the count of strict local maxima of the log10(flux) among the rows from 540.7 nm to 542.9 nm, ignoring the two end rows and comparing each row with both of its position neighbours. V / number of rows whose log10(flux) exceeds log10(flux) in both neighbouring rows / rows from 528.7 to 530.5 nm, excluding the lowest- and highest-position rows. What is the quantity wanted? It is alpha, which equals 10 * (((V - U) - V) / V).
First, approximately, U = 2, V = 1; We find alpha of -20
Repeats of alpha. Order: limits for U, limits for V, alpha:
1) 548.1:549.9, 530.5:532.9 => 0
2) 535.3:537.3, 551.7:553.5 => -20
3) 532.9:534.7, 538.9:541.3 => -3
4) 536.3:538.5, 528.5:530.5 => -10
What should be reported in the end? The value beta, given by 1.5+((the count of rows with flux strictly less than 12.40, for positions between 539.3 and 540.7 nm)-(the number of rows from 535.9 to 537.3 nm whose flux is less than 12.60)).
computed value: -2.5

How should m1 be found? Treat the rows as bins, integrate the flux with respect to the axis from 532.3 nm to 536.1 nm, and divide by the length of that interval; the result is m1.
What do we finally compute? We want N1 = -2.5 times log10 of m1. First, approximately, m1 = 12.6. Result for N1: -2.750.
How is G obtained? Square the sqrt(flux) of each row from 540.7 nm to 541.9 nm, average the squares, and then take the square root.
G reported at 3.54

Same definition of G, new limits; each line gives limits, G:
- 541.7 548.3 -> 3.57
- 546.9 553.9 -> 3.56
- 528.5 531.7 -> 3.57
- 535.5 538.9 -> 3.57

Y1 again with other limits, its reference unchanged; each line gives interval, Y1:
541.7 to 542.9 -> 542.0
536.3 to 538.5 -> 537.2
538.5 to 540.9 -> 539.0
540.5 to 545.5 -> 543.0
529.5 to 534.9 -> 532.8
